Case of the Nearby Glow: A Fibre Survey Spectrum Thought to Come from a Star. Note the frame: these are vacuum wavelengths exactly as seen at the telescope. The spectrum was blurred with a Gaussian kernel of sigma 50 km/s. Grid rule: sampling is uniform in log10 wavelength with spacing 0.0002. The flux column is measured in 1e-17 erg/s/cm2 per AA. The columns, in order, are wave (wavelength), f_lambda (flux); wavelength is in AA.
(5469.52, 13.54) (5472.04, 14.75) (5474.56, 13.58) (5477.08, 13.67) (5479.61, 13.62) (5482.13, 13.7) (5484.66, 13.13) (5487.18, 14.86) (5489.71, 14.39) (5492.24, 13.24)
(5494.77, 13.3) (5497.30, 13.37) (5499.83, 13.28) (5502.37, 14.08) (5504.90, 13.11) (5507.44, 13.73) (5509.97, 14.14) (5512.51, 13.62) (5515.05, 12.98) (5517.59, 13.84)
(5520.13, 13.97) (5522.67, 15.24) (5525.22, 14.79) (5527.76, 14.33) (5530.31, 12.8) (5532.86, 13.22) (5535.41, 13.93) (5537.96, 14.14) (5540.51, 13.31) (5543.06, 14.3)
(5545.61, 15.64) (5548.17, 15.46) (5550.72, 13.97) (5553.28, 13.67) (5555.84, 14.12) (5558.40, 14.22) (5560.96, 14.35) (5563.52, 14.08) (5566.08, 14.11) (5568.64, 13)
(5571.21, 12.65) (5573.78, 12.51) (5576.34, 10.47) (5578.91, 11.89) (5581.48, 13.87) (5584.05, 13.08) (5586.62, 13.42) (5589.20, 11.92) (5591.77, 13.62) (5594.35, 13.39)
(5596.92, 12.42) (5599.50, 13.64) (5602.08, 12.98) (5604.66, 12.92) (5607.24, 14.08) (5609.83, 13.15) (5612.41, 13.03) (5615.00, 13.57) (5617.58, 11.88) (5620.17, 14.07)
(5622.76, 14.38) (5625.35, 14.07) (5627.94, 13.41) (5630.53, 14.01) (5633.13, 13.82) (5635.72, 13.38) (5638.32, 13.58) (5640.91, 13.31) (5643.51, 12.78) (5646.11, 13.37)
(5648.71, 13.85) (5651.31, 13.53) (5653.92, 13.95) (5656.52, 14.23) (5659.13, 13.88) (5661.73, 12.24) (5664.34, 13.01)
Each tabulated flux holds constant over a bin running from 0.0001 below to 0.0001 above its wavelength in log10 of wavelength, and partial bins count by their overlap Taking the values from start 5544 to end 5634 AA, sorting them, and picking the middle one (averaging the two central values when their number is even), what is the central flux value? 13.6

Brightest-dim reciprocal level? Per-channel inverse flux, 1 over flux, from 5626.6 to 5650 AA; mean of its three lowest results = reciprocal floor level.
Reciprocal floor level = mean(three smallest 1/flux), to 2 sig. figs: 0.072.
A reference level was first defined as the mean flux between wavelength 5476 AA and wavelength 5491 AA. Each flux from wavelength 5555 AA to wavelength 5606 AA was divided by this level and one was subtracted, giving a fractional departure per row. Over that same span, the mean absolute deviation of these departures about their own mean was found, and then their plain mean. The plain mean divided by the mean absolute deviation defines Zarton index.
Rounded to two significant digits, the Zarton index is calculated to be -1.0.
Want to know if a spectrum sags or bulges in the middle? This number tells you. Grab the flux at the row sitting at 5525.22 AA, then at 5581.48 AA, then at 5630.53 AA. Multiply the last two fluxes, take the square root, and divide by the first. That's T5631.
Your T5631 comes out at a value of 0.94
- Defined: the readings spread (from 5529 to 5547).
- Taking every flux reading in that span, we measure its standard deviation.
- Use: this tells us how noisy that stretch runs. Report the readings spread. 0.9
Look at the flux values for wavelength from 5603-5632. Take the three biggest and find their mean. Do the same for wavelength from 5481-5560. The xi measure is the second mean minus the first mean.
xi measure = 1.3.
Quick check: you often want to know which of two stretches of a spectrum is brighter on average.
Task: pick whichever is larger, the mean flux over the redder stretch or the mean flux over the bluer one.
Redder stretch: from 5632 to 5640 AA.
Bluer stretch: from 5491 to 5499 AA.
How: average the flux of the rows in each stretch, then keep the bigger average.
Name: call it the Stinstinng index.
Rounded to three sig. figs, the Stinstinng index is 13.6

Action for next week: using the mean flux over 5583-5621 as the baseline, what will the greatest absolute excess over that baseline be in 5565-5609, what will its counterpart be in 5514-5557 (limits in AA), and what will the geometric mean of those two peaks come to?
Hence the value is 2.58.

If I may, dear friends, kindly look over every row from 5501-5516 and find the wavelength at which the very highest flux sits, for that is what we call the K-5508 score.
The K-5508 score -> 5509.97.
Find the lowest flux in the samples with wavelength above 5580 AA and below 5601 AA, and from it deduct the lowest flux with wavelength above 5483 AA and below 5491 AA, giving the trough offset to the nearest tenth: -1.2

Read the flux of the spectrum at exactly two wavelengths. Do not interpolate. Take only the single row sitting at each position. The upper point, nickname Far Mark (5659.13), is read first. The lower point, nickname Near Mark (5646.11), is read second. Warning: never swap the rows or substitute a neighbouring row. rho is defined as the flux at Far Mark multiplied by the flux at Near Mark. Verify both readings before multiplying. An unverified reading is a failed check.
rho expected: 186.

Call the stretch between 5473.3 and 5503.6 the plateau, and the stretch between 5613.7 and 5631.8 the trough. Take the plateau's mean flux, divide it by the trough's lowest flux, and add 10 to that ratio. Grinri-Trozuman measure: 11.2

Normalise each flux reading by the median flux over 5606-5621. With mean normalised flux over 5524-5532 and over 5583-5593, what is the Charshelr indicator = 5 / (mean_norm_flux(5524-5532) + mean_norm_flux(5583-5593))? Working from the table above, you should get 2.48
